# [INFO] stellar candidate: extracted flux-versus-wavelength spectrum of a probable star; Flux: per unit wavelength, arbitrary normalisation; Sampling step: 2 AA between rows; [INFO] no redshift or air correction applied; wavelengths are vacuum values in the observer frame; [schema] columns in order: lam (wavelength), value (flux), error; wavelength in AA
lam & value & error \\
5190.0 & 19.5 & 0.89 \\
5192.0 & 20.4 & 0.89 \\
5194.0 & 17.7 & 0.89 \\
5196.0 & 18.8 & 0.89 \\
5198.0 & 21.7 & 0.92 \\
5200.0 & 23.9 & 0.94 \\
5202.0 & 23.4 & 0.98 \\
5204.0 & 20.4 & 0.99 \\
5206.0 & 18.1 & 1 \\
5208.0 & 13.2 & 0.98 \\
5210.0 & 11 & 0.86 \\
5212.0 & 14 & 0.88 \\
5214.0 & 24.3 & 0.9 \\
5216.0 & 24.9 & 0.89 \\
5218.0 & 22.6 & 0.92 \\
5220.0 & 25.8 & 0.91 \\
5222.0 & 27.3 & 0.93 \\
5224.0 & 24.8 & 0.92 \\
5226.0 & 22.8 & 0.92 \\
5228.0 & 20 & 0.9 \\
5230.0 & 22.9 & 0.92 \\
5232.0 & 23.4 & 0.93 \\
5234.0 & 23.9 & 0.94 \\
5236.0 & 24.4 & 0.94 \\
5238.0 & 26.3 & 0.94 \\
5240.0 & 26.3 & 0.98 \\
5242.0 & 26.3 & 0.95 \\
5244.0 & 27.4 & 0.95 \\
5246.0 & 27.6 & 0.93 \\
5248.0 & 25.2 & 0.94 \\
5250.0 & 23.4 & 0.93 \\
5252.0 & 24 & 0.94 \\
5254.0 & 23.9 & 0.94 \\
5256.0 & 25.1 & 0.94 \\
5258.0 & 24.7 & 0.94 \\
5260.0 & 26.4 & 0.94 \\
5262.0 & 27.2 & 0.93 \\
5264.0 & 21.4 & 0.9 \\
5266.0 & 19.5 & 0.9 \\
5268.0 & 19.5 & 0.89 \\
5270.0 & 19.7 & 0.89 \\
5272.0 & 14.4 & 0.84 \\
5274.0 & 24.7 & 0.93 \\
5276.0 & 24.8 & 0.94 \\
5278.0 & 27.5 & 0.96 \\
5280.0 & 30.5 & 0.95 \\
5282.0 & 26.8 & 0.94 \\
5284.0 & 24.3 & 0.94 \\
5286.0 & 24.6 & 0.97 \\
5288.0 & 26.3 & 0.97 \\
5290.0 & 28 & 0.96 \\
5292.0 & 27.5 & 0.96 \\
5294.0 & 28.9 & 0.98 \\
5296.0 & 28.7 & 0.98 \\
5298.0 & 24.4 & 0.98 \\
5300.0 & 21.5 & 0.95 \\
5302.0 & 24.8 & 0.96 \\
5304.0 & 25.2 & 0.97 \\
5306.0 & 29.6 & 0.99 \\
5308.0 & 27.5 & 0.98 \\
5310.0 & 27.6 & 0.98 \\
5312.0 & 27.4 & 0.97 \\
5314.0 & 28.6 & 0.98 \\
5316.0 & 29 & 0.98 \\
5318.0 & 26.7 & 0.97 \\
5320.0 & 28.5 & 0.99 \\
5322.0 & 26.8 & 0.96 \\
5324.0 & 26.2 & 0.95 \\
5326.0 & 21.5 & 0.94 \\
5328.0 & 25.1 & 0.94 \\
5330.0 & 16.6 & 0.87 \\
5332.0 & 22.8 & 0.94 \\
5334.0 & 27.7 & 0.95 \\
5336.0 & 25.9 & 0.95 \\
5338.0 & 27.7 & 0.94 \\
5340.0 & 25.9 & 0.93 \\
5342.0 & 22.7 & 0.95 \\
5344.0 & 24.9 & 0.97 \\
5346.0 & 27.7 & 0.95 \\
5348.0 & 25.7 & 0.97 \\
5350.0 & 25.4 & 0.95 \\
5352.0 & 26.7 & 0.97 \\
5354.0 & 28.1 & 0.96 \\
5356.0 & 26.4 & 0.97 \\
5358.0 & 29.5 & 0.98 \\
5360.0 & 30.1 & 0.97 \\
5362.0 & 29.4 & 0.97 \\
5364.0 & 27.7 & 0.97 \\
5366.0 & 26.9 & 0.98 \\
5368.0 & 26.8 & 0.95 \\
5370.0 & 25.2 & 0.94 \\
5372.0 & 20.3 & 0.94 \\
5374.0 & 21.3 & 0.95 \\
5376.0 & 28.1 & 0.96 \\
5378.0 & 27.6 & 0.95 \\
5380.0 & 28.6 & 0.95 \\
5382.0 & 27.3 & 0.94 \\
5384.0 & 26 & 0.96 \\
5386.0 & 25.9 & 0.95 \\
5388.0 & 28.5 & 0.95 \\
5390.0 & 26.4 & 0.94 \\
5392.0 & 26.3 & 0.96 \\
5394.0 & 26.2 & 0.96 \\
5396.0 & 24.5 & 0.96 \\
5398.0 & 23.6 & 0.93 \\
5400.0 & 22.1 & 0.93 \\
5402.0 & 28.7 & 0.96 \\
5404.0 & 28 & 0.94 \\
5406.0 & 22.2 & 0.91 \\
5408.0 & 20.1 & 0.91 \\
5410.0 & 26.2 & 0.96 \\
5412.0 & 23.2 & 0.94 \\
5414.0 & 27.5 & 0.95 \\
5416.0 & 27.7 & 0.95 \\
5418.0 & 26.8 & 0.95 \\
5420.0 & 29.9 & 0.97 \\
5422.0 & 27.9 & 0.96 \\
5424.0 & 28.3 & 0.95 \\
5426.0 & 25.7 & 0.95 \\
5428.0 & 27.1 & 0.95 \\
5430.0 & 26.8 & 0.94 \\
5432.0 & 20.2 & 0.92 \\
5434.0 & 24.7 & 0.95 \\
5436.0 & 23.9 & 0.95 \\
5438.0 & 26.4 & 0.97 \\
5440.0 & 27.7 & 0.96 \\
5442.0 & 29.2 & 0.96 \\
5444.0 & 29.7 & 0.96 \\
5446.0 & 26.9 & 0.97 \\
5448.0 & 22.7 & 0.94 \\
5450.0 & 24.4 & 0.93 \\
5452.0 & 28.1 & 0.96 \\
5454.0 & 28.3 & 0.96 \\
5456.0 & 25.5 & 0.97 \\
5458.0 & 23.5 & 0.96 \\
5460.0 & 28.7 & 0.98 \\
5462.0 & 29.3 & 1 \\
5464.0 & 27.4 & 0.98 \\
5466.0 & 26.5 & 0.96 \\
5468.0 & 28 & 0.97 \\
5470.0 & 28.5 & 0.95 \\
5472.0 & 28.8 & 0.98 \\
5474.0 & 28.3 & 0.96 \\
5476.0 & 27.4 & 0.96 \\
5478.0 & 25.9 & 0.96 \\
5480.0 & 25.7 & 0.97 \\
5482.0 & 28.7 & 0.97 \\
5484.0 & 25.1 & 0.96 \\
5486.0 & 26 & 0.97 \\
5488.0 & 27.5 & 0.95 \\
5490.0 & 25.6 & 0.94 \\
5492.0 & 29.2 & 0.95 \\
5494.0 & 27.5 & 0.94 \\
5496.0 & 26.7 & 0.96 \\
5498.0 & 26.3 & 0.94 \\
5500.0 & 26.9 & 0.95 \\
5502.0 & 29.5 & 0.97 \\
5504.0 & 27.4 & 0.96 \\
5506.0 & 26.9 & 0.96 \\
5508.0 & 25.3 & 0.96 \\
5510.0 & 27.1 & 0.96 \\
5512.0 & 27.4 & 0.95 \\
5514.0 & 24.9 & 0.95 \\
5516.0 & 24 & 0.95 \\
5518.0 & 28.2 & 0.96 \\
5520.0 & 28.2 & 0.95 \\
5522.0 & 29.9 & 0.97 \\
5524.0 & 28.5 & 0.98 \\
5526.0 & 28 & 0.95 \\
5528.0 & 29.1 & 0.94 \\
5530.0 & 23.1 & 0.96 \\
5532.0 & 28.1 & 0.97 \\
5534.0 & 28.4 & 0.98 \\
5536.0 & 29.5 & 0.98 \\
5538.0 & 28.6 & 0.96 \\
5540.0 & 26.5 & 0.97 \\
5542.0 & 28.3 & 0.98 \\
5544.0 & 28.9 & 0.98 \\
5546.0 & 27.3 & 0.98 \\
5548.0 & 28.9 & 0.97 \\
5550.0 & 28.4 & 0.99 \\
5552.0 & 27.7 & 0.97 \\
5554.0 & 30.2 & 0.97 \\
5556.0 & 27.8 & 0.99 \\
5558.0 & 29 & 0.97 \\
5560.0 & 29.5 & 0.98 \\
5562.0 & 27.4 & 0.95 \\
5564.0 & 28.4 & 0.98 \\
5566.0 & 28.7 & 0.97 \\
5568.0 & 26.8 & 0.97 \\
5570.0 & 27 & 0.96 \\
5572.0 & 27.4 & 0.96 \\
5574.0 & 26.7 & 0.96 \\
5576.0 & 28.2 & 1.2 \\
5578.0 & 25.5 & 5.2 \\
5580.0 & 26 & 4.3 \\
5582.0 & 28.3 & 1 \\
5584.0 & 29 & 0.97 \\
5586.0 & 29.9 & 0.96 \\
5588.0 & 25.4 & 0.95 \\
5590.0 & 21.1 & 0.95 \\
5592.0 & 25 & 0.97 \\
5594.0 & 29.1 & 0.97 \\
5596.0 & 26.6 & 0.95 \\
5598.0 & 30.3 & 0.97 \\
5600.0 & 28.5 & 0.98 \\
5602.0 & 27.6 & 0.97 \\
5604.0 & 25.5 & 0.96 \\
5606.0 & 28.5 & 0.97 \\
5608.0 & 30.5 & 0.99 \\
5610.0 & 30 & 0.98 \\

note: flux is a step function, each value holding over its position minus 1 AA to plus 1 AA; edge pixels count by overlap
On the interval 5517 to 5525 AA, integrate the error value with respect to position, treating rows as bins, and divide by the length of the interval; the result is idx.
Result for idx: 0.965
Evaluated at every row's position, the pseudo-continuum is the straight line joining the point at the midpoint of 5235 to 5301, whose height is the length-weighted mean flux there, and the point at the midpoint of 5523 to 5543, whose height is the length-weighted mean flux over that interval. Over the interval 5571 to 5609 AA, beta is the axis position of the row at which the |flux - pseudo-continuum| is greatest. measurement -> 5590.0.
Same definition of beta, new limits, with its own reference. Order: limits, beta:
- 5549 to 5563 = 5554.0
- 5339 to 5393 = 5372.0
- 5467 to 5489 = 5484.0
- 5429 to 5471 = 5432.0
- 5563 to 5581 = 5578.0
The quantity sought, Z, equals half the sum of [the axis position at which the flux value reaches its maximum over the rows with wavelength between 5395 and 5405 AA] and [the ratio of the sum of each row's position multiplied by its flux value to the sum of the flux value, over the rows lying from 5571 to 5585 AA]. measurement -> 5490.0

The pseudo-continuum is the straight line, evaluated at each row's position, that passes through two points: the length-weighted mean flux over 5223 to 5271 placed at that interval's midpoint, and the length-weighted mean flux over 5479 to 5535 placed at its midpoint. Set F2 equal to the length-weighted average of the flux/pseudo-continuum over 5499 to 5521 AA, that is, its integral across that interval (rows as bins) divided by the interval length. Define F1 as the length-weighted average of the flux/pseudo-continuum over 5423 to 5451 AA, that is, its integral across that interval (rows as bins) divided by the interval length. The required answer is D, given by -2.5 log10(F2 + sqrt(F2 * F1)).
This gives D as -0.742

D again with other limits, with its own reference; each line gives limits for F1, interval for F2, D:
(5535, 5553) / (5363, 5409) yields -0.757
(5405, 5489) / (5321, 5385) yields -0.773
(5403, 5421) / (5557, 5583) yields -0.742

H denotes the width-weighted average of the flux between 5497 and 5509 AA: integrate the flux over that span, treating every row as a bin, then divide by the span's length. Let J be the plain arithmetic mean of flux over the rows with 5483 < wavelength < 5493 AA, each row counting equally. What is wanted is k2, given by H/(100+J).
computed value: 0.214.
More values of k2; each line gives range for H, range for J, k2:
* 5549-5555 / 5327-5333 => 0.237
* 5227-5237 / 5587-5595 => 0.183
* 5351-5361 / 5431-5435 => 0.230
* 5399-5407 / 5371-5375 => 0.209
